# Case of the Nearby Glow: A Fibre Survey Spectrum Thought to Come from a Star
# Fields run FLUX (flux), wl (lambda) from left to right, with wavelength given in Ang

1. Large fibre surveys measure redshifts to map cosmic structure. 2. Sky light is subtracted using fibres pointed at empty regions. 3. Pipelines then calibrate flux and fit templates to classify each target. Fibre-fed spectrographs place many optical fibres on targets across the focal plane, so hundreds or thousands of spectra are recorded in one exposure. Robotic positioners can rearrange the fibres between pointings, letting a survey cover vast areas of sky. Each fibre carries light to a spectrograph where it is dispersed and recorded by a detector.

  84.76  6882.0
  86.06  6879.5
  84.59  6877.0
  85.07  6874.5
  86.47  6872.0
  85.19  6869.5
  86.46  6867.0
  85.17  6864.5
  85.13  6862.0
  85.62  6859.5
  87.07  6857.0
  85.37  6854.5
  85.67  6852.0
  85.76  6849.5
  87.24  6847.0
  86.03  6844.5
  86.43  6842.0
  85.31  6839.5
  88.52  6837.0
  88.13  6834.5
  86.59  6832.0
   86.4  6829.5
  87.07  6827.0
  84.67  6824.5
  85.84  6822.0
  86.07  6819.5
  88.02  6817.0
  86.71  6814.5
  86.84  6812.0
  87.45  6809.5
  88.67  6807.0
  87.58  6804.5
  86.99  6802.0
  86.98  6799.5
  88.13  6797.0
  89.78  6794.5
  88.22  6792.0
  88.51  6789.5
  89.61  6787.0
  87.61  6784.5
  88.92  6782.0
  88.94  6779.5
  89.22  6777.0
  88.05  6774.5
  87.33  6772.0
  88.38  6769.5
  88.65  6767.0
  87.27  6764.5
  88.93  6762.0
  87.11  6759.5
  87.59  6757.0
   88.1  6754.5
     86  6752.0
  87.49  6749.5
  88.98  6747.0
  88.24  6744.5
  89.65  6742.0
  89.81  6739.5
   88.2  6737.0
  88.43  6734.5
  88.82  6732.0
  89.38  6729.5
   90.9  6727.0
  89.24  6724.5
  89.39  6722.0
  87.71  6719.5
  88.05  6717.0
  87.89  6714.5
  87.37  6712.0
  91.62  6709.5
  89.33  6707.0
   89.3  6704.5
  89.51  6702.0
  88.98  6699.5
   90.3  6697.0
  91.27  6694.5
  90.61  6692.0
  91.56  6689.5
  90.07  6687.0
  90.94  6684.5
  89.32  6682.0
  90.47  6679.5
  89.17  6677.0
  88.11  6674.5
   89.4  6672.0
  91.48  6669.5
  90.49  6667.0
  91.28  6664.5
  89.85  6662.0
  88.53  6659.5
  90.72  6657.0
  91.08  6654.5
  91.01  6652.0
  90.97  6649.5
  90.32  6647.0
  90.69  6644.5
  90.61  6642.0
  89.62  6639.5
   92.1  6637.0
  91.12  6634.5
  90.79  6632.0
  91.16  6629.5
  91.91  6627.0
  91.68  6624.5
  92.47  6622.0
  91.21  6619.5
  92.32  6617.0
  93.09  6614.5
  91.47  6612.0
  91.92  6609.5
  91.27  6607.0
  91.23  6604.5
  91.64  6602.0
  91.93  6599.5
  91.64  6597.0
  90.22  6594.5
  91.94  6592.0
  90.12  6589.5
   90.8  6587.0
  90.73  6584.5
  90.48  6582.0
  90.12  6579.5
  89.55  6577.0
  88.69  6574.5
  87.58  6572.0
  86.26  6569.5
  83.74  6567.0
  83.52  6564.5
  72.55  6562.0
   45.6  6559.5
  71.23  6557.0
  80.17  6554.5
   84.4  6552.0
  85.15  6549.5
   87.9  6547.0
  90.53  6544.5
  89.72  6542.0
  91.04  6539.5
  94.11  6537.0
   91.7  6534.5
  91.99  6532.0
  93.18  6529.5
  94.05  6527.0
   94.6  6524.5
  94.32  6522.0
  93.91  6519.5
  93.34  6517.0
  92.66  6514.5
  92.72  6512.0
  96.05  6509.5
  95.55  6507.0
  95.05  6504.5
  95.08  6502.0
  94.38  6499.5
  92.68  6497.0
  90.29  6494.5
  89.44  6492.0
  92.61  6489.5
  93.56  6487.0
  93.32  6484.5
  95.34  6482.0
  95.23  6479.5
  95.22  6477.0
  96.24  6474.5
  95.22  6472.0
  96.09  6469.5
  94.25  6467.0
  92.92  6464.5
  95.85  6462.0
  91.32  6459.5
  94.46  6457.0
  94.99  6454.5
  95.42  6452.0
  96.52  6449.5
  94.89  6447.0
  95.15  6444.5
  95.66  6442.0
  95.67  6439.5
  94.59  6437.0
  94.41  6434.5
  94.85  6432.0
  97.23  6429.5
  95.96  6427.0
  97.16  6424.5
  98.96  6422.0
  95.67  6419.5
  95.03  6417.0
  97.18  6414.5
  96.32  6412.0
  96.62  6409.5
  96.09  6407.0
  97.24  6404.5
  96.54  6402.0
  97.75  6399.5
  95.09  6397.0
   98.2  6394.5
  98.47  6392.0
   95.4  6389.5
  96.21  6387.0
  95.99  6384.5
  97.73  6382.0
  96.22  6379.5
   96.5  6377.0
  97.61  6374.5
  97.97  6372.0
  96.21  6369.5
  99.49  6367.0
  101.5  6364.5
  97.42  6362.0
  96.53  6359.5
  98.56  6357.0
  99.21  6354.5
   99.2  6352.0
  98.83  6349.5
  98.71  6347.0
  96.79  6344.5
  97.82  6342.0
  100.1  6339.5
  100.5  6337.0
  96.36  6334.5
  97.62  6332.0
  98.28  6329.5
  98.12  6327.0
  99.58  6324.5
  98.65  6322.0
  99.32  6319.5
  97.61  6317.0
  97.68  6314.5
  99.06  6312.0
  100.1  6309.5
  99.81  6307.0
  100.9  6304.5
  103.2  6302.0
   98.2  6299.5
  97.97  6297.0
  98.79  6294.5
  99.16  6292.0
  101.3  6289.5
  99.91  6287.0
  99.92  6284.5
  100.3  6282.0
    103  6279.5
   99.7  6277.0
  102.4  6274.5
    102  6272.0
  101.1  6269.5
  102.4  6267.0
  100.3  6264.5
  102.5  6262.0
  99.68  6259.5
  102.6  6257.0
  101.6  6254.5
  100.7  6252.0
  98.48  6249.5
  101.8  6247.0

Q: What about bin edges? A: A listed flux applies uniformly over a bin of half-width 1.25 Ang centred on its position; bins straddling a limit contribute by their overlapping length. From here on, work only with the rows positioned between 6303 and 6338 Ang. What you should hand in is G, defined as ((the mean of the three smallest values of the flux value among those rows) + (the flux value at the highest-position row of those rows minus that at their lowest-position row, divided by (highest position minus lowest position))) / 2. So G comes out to 49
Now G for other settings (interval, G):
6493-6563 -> 31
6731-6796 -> 43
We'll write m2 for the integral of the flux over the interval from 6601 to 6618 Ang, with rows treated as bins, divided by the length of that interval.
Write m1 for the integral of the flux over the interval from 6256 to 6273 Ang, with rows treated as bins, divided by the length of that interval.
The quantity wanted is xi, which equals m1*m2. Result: 9321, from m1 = 101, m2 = 92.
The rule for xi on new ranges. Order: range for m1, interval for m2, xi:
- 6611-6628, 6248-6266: 9283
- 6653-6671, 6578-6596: 8200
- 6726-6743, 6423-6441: 8548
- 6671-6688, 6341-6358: 8825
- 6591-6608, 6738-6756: 8072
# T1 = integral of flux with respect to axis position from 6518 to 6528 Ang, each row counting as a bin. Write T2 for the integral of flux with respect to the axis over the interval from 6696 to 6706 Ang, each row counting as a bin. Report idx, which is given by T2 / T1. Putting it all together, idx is 0.950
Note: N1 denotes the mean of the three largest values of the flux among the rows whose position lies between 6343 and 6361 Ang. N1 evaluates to 99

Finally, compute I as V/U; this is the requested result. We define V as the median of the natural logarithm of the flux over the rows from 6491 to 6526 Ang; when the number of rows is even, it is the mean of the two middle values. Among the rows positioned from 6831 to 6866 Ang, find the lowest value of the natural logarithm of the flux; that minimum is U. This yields 1.023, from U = 4.44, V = 4.545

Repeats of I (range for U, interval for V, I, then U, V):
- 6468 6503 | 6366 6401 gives 1.018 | 4.49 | 4.575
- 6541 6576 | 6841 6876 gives 1.165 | 3.82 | 4.451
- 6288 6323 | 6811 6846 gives 0.974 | 4.58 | 4.460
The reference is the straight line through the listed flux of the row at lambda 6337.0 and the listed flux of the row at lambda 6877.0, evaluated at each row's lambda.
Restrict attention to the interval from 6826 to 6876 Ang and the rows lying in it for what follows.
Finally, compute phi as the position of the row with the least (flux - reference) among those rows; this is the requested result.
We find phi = 6839.5 Ang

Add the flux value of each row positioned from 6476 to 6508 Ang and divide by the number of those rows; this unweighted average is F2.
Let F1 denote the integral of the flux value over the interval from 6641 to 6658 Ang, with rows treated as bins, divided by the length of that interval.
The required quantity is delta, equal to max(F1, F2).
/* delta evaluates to 94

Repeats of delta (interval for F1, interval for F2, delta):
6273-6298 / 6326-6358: 100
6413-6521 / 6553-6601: 95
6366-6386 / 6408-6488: 97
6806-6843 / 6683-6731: 90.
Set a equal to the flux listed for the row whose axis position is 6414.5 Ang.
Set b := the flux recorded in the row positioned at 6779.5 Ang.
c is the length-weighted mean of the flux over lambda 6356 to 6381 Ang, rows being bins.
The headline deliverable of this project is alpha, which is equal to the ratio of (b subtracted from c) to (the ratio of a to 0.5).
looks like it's 0.046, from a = 97.18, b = 88.94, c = 97.8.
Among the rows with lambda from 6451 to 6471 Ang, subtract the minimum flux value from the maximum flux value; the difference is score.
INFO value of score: 5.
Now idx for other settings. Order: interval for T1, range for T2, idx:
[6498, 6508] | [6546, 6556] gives 0.885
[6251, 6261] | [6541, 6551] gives 0.872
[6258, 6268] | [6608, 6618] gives 0.911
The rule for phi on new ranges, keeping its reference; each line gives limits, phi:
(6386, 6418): 6397.0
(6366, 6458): 6397.0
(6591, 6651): 6594.5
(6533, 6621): 6559.5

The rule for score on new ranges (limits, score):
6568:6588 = 5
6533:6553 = 10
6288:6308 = 5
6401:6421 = 2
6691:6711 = 3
